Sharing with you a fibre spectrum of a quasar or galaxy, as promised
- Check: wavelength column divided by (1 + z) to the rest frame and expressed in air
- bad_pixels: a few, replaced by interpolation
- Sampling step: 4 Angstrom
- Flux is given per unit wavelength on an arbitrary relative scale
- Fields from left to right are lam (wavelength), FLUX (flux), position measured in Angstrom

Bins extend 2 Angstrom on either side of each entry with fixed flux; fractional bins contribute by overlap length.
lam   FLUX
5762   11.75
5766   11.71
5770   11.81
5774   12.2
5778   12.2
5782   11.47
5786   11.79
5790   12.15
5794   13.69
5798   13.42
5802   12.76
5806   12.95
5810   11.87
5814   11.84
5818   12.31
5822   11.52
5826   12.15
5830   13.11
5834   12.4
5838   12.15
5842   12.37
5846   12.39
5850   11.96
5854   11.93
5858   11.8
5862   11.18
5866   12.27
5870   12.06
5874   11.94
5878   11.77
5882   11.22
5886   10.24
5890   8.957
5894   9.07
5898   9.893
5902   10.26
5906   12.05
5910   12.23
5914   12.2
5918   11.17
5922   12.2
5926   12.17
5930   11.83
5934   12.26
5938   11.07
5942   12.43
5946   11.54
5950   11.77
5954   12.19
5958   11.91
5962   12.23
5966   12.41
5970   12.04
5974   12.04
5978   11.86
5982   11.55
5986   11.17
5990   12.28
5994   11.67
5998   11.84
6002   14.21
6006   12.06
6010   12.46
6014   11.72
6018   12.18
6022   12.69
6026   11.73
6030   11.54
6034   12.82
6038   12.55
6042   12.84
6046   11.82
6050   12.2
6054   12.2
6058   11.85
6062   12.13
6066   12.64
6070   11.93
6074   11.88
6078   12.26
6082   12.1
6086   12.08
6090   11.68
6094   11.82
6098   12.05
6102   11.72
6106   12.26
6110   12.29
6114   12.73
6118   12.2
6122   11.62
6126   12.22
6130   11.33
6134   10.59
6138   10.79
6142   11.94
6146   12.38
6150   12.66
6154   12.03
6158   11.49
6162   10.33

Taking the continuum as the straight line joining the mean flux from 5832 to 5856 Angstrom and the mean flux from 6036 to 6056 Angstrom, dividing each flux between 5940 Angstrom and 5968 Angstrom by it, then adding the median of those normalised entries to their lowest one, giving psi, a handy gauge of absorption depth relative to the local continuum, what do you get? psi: 1.935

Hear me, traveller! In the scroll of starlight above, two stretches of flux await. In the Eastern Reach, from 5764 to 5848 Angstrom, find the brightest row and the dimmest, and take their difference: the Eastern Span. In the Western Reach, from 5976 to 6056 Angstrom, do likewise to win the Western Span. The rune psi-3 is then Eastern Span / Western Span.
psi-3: 0.7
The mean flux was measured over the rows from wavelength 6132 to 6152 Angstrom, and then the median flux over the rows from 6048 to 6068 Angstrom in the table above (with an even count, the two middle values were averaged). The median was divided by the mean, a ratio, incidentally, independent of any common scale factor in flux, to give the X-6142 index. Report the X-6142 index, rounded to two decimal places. 1.05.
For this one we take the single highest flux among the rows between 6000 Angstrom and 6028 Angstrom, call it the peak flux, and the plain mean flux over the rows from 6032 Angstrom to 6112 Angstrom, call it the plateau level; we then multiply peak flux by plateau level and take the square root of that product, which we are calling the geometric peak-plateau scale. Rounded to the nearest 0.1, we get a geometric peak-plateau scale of 13.1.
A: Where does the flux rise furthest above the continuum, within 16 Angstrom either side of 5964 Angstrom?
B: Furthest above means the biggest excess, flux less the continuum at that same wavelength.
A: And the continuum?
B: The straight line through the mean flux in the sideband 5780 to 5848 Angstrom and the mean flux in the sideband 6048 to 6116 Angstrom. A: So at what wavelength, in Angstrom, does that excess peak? 5966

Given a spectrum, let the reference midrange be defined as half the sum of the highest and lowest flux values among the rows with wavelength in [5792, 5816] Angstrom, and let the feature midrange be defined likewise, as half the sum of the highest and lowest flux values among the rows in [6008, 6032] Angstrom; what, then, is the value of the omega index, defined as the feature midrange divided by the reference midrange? 0.95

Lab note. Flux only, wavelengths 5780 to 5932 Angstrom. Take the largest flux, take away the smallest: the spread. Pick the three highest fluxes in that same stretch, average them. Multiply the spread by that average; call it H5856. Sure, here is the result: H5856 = 63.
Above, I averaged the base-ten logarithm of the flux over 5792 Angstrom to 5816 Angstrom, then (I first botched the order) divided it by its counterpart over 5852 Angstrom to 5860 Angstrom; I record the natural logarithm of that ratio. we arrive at 0.028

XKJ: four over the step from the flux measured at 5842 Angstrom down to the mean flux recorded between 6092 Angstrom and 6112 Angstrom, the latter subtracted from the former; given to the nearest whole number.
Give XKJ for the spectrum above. 12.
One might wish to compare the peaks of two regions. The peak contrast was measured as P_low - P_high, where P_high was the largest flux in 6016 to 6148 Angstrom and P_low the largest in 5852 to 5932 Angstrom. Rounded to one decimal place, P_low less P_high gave -0.6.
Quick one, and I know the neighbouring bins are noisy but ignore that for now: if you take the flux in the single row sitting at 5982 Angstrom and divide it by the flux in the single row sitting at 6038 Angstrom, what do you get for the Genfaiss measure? 0.92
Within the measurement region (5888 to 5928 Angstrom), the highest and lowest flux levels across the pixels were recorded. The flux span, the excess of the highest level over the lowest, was 3.27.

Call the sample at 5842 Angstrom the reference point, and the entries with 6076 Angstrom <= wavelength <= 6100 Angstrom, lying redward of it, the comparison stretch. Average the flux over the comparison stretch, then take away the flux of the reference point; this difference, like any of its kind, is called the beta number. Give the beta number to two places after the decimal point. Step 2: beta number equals -0.37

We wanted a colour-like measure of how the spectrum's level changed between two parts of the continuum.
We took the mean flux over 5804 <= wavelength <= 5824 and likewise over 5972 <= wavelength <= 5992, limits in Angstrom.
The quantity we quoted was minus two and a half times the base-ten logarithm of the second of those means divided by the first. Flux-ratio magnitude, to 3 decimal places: 0.029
